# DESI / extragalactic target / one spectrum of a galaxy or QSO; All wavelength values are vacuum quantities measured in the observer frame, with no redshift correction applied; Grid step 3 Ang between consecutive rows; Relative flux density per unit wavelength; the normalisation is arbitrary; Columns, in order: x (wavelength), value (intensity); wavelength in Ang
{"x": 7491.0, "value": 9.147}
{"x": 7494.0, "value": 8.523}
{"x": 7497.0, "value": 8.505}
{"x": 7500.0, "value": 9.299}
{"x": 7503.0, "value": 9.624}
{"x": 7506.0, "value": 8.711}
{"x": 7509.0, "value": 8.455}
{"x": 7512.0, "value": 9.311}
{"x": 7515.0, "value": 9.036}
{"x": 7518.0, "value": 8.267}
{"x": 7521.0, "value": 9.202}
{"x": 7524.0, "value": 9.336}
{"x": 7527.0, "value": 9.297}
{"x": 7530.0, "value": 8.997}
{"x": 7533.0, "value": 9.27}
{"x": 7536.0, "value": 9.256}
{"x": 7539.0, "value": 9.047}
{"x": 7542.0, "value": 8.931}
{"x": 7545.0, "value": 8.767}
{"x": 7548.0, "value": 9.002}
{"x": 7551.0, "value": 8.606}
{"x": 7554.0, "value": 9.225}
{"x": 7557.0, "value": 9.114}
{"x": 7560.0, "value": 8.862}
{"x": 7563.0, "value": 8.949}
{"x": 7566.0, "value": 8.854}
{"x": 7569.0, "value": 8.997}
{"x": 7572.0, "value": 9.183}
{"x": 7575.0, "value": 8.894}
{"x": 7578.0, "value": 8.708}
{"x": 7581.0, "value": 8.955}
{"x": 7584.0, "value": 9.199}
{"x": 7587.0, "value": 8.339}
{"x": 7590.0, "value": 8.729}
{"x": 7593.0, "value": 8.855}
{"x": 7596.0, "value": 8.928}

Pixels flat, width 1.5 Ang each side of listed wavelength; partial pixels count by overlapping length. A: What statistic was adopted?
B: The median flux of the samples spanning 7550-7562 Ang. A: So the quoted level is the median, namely 8.99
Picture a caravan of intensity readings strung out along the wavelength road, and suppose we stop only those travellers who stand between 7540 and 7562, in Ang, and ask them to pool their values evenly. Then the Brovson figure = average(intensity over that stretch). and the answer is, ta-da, 8.93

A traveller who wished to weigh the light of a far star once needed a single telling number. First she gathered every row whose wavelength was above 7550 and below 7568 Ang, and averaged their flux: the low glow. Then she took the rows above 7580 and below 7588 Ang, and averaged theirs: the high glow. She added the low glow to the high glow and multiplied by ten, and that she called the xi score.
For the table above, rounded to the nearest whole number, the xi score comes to 178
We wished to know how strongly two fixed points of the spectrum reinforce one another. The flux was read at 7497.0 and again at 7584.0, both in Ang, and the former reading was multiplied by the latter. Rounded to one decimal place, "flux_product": 78.2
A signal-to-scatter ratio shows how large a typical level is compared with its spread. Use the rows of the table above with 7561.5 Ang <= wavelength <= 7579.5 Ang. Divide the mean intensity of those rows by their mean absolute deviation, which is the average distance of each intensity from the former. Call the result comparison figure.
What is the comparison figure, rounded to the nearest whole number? 80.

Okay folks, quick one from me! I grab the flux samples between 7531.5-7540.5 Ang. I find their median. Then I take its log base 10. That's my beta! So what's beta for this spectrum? 0.966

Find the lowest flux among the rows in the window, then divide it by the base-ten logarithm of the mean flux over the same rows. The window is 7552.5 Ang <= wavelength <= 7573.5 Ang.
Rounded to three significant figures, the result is 9.27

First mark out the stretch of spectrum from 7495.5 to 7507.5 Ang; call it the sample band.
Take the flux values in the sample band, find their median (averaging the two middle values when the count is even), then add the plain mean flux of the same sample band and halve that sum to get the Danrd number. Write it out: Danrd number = 9.02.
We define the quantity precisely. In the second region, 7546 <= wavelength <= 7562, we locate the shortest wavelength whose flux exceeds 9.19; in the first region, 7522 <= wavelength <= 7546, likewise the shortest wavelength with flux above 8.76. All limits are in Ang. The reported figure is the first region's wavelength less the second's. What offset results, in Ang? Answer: -30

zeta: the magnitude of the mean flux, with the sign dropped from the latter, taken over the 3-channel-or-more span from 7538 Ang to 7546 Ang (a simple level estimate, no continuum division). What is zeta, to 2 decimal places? 8.92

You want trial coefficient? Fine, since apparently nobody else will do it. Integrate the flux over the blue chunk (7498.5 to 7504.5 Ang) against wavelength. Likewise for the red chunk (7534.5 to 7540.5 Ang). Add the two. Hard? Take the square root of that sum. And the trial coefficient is 10.6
